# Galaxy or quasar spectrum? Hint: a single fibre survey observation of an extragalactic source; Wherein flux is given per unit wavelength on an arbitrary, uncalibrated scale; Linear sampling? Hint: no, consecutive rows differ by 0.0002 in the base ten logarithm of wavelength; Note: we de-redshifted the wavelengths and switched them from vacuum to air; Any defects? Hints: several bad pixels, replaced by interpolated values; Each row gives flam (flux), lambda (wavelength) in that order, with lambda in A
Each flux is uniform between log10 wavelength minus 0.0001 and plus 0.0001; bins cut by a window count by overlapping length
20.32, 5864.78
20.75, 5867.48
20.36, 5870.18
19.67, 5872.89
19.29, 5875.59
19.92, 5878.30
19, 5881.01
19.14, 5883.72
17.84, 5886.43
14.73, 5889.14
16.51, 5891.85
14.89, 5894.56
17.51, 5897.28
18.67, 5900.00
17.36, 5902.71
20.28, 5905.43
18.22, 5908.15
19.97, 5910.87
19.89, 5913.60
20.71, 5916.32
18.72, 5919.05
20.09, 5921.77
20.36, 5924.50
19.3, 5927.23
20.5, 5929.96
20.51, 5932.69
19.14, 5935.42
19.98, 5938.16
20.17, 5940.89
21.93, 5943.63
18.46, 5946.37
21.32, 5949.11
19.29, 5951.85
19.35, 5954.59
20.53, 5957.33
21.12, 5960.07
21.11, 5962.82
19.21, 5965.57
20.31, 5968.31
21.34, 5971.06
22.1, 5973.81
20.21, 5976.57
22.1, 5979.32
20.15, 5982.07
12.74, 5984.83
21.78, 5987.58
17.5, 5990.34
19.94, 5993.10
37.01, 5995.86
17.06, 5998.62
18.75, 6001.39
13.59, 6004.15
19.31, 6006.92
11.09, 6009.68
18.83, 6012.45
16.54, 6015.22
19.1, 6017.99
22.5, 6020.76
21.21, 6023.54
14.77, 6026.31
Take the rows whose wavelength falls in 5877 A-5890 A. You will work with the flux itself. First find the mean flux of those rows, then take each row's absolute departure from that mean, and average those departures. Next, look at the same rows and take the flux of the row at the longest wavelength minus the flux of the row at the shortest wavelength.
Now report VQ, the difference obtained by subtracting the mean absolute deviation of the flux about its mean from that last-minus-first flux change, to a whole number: -7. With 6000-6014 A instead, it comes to -3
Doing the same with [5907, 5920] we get 0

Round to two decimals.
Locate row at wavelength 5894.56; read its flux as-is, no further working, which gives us 14.89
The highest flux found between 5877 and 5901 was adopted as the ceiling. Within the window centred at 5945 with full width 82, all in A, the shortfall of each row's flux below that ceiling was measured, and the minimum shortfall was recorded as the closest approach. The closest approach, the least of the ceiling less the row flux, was -2.2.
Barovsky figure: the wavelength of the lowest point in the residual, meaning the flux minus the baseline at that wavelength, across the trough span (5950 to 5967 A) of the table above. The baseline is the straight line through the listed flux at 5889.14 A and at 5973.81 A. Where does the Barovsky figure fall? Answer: 5965.57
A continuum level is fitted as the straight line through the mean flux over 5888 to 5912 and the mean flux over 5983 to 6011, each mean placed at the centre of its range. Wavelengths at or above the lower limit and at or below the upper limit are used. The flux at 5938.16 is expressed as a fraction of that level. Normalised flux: 1.10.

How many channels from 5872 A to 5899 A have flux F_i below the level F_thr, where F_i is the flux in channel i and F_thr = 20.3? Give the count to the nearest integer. 10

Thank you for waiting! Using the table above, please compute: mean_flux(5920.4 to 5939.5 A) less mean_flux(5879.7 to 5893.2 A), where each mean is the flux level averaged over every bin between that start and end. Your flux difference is 2.5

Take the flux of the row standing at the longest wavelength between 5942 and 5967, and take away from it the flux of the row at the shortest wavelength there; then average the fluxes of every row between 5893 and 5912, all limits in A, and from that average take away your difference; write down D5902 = 20.8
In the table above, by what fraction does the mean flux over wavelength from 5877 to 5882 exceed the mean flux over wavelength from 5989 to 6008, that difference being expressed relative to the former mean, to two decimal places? -0.05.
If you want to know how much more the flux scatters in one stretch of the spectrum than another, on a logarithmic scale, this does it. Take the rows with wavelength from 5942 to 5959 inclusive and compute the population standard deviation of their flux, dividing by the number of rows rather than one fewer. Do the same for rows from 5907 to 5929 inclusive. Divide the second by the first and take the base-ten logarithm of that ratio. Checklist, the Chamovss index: -0.19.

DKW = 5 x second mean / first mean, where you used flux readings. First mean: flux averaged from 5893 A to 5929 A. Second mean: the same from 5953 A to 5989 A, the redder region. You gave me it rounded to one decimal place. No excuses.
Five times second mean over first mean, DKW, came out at 5.3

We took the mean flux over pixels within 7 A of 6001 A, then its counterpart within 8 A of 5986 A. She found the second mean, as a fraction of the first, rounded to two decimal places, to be 0.90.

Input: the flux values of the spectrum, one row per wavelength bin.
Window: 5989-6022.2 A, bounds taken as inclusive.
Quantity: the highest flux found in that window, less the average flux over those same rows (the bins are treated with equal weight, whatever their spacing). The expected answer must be 17.7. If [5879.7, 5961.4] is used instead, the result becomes 2.7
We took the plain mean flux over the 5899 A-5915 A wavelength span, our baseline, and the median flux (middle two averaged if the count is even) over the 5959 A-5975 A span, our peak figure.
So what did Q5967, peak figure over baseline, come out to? 1.11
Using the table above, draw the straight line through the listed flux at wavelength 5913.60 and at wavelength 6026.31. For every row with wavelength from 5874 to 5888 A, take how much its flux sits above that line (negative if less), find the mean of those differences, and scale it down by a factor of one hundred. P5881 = -0.02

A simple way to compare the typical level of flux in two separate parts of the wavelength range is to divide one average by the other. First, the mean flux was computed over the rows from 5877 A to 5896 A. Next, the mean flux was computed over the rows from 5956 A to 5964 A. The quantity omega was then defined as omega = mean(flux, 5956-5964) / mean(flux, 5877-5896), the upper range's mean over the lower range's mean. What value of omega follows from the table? 1.20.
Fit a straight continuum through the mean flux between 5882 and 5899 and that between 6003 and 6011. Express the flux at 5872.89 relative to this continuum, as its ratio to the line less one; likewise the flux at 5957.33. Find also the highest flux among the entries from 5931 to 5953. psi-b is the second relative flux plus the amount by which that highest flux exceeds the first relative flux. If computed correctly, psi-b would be 22.1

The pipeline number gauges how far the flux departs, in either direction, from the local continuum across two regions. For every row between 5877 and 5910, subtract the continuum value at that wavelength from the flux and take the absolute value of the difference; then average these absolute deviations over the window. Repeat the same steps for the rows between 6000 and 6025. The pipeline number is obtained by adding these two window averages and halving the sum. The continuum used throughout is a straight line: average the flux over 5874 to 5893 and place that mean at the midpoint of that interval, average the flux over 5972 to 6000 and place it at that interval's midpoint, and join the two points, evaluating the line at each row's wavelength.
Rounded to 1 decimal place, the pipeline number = 2.8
